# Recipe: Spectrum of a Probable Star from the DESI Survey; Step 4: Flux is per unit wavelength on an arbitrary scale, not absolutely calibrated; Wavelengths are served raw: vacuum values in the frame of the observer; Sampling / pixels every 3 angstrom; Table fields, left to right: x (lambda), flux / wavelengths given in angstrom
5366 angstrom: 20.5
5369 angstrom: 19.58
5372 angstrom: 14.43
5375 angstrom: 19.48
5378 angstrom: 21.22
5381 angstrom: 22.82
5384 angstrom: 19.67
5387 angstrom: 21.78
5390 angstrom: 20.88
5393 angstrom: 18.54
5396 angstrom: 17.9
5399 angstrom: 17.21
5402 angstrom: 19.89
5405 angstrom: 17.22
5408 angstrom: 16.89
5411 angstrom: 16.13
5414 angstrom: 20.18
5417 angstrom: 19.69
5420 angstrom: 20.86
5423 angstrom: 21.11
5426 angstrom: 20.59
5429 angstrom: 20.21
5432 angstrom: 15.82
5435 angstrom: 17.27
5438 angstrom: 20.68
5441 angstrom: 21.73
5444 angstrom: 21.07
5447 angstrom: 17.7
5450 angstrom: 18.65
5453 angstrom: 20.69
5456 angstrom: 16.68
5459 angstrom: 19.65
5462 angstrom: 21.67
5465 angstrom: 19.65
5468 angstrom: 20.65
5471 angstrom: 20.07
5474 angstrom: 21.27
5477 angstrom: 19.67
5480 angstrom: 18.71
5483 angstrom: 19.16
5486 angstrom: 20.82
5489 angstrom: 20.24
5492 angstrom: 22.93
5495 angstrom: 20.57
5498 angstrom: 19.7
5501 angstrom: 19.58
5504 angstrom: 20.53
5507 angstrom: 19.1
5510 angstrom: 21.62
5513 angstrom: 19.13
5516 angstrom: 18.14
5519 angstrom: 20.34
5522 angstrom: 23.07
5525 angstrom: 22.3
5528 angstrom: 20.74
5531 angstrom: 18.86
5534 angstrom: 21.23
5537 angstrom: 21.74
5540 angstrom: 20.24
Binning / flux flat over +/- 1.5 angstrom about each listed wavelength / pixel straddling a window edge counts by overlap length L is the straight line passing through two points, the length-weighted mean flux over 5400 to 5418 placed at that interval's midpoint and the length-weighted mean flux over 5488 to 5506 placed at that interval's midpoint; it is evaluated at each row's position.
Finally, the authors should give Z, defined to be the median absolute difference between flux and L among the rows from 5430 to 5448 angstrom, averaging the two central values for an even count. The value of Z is 1.8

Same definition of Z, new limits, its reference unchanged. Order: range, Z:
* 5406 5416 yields 1.8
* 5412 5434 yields 1.9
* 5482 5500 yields 0.7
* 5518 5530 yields 0.9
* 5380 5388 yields 4.1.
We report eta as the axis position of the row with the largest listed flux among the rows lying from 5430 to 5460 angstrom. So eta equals 5441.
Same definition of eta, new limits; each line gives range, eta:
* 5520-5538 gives 5522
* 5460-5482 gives 5462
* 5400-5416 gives 5414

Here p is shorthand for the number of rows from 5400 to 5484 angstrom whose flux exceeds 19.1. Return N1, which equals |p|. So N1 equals 19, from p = 19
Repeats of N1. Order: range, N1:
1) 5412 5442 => 8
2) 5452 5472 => 6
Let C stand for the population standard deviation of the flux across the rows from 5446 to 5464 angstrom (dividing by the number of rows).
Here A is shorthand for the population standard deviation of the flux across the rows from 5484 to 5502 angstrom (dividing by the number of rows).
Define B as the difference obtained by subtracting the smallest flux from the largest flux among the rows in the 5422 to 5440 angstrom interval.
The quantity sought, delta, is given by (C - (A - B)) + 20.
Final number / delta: 25.9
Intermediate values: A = 1.11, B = 5.3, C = 1.7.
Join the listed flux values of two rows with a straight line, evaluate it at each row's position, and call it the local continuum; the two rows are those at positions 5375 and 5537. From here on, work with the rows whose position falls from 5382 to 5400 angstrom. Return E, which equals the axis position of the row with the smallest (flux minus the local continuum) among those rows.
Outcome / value 5399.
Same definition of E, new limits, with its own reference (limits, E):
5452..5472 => 5456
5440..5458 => 5456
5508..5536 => 5516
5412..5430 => 5417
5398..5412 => 5411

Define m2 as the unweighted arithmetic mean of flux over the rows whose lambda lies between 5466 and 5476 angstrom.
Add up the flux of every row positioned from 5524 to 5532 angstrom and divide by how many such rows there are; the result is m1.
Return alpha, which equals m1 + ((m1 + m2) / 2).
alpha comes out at 41.3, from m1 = 20.6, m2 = 20.7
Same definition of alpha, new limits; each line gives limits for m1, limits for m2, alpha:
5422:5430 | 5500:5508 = 40.8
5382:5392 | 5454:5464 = 40.8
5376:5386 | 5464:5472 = 41.9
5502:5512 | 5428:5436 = 39.5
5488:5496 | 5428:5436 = 40.8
